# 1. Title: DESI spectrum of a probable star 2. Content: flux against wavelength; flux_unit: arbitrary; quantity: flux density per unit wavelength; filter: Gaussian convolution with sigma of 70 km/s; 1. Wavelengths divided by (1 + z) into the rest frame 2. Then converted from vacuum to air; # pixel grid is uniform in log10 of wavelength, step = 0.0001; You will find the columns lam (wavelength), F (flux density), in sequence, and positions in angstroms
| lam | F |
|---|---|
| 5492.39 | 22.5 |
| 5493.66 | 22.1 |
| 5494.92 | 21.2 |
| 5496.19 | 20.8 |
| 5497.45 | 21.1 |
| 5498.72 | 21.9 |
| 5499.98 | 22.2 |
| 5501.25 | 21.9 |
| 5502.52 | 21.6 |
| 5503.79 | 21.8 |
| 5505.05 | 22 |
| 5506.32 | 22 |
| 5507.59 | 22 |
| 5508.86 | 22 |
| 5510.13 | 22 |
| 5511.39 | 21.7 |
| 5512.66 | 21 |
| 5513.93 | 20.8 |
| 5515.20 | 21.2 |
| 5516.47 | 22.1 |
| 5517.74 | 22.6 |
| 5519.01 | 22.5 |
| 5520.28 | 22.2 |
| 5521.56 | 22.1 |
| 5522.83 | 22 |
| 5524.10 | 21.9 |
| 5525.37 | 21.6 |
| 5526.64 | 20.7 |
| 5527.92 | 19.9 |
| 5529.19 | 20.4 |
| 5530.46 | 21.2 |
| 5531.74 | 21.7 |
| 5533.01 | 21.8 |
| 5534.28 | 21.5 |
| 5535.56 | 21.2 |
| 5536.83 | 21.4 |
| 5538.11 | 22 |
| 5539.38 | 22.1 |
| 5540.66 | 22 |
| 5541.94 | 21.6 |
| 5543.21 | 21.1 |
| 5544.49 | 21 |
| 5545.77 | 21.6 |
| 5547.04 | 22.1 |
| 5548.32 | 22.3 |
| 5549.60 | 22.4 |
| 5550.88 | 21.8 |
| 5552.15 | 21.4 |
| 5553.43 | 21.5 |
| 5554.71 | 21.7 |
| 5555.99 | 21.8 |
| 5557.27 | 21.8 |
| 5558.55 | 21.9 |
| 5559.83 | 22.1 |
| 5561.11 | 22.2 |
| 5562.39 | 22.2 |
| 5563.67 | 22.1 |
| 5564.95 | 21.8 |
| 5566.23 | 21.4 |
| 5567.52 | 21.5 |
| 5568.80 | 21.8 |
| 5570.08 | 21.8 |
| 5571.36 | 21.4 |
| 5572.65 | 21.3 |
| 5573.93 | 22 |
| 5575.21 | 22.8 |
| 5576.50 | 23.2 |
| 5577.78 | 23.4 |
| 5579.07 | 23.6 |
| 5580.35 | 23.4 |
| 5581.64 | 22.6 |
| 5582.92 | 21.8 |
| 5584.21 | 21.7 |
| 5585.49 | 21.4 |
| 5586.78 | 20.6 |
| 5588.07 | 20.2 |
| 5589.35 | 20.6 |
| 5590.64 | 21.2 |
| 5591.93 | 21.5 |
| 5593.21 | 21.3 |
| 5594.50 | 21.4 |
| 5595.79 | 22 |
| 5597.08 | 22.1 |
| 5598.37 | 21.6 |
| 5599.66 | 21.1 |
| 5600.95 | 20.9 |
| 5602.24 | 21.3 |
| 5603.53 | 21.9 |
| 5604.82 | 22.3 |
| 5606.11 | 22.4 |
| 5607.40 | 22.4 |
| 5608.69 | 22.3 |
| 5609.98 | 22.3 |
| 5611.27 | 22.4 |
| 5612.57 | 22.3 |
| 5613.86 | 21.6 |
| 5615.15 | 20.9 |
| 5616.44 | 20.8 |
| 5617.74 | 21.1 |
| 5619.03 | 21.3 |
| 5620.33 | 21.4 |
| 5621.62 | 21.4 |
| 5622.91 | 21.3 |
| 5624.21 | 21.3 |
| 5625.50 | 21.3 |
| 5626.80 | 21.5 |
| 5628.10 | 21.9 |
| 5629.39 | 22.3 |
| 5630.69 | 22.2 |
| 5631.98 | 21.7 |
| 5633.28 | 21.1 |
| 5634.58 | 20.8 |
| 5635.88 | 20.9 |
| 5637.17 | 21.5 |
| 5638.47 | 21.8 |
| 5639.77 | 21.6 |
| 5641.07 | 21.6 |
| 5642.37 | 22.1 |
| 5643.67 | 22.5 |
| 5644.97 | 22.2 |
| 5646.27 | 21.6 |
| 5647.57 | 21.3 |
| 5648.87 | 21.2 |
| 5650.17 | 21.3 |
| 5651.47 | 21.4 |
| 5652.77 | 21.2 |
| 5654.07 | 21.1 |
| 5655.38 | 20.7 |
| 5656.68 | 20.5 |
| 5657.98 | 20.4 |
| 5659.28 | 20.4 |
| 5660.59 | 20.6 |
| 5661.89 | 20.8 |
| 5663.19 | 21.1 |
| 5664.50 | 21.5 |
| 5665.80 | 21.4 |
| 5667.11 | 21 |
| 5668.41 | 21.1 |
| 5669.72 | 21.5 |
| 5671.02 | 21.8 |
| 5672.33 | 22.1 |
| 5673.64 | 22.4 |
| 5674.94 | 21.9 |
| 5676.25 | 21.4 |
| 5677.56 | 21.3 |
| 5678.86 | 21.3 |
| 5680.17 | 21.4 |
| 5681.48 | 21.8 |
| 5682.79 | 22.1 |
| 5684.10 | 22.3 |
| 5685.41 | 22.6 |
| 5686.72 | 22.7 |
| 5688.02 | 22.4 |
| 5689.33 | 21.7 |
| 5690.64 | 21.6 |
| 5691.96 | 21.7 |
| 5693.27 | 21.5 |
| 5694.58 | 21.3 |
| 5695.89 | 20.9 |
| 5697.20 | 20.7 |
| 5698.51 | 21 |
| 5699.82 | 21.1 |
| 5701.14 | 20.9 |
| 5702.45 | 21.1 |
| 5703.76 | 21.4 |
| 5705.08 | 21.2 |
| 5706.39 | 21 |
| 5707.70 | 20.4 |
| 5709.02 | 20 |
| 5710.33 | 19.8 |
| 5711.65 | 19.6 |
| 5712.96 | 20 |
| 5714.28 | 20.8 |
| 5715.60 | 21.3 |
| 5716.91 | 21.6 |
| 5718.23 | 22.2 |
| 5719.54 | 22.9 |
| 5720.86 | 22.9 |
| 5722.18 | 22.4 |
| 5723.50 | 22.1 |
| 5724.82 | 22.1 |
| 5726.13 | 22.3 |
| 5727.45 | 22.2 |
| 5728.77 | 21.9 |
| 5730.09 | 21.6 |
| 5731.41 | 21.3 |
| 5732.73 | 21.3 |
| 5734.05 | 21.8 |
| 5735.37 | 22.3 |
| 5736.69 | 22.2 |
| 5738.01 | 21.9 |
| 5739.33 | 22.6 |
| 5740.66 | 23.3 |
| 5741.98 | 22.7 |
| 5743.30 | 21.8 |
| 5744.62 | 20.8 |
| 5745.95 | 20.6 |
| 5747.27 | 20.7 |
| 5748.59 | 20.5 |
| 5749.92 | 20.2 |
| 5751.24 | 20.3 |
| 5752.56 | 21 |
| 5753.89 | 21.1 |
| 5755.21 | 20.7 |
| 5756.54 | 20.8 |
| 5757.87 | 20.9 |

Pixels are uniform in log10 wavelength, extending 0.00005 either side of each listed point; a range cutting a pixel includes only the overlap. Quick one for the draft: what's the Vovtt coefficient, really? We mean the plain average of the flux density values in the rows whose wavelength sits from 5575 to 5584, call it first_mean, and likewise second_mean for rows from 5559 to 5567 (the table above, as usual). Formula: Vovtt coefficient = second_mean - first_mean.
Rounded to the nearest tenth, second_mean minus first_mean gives -1.0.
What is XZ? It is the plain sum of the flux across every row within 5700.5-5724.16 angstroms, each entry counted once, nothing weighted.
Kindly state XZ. 382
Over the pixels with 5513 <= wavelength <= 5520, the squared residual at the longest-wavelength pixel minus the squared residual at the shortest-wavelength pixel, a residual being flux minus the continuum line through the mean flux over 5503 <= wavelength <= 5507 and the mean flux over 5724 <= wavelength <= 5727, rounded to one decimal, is -1.0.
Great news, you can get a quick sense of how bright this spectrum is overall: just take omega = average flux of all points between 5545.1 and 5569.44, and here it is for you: 21.86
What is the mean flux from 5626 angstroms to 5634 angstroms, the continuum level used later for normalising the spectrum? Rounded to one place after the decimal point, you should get 21.8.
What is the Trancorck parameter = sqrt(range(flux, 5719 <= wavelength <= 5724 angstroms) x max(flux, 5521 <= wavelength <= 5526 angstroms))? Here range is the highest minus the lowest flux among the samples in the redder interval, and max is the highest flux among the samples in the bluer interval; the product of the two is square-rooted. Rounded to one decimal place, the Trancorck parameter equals 4.2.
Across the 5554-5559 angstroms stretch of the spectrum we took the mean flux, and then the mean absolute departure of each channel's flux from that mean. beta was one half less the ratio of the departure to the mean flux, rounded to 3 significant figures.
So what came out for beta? 0.498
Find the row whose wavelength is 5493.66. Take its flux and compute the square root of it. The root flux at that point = 4.70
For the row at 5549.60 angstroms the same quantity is 4.73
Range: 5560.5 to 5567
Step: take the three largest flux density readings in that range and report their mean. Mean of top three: 22.2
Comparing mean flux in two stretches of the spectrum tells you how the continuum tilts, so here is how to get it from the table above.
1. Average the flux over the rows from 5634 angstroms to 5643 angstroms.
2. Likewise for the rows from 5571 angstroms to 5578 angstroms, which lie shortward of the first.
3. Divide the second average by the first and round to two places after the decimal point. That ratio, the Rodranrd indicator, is 1.04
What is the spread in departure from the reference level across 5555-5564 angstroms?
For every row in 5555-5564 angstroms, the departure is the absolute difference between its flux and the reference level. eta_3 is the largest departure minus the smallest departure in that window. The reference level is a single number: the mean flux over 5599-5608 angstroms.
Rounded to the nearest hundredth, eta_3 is 0.40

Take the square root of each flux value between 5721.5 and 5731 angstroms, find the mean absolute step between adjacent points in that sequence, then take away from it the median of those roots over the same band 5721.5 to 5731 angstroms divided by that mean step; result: -221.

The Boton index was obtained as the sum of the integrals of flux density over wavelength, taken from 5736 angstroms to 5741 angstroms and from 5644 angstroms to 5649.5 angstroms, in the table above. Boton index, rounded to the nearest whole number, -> 231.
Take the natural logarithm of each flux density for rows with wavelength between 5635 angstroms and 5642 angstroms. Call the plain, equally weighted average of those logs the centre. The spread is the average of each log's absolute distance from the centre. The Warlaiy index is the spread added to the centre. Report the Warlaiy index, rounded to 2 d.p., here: 3.08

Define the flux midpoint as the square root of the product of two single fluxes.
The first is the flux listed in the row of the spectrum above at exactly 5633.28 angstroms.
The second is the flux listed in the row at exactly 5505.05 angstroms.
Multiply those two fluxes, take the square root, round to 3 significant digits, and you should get 21.5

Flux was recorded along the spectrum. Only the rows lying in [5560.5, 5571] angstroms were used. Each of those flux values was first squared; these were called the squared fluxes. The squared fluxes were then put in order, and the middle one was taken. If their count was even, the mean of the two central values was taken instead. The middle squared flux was 475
